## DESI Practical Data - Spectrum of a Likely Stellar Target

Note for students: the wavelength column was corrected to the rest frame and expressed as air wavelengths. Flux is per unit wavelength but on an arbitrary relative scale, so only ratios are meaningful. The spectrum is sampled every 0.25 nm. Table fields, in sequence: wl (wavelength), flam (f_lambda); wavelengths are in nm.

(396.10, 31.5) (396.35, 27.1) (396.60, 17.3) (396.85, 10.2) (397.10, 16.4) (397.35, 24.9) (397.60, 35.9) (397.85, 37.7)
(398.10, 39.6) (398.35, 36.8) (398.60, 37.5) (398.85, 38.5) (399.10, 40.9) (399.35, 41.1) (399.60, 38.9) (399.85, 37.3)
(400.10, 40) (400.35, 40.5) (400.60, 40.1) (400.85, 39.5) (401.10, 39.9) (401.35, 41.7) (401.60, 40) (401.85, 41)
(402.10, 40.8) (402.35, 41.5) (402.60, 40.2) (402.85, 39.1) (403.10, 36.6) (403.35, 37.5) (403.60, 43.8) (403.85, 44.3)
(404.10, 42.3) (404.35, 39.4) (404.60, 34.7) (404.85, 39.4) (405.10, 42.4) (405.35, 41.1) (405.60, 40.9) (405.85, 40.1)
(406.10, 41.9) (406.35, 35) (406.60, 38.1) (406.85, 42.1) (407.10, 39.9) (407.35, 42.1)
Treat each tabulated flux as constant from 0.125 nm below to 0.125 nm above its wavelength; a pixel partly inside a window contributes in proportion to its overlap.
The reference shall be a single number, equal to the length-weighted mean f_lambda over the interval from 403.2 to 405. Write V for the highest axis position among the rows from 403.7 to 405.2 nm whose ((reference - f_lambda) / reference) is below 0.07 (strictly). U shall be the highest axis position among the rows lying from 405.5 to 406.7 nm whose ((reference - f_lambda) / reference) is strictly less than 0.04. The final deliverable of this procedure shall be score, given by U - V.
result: 1.00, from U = 406.10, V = 405.10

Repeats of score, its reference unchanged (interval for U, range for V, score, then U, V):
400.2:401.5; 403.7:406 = -4.50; 401.35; 405.85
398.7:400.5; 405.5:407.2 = -6.75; 400.35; 407.10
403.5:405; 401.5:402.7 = 2.25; 404.85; 402.60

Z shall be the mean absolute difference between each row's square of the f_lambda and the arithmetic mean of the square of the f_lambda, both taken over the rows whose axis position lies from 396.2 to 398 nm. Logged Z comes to 404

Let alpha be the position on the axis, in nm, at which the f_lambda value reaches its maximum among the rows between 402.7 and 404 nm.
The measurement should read 403.85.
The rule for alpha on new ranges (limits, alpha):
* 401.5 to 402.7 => 402.35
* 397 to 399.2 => 399.10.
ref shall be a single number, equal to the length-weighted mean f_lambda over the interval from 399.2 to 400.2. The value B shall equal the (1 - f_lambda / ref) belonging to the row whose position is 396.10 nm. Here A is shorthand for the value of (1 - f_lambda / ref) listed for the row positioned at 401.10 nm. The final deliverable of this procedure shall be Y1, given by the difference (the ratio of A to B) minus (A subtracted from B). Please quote -0.3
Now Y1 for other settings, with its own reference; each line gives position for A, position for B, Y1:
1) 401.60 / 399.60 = -1.5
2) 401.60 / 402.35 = 0.3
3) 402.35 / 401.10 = 3.9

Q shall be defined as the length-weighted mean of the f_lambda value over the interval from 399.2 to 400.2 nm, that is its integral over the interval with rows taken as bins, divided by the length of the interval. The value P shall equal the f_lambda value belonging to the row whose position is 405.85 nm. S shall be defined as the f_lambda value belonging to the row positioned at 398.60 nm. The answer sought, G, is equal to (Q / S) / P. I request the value 0.0262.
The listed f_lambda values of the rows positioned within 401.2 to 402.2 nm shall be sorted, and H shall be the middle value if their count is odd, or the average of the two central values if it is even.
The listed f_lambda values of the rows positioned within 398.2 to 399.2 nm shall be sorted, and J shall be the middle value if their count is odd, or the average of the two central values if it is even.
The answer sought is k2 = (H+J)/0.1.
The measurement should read 789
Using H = 40.9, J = 38.0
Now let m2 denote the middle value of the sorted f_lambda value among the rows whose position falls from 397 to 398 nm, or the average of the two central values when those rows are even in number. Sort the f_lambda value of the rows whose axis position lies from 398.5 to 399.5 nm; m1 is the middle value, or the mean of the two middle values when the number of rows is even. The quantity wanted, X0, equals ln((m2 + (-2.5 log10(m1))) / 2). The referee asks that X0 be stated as 2.58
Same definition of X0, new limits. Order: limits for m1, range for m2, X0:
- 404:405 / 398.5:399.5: 2.88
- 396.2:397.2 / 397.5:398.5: 2.84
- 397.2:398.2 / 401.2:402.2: 2.92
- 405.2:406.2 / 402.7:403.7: 2.84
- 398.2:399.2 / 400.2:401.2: 2.89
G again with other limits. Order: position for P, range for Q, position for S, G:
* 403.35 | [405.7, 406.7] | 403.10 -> 0.0283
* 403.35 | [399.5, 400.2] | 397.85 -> 0.0274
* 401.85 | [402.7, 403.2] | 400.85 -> 0.0235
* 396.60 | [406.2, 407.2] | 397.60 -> 0.0625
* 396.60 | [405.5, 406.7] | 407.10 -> 0.0568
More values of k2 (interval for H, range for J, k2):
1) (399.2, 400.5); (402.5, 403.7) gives 791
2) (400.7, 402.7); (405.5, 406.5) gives 810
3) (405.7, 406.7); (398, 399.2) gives 776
